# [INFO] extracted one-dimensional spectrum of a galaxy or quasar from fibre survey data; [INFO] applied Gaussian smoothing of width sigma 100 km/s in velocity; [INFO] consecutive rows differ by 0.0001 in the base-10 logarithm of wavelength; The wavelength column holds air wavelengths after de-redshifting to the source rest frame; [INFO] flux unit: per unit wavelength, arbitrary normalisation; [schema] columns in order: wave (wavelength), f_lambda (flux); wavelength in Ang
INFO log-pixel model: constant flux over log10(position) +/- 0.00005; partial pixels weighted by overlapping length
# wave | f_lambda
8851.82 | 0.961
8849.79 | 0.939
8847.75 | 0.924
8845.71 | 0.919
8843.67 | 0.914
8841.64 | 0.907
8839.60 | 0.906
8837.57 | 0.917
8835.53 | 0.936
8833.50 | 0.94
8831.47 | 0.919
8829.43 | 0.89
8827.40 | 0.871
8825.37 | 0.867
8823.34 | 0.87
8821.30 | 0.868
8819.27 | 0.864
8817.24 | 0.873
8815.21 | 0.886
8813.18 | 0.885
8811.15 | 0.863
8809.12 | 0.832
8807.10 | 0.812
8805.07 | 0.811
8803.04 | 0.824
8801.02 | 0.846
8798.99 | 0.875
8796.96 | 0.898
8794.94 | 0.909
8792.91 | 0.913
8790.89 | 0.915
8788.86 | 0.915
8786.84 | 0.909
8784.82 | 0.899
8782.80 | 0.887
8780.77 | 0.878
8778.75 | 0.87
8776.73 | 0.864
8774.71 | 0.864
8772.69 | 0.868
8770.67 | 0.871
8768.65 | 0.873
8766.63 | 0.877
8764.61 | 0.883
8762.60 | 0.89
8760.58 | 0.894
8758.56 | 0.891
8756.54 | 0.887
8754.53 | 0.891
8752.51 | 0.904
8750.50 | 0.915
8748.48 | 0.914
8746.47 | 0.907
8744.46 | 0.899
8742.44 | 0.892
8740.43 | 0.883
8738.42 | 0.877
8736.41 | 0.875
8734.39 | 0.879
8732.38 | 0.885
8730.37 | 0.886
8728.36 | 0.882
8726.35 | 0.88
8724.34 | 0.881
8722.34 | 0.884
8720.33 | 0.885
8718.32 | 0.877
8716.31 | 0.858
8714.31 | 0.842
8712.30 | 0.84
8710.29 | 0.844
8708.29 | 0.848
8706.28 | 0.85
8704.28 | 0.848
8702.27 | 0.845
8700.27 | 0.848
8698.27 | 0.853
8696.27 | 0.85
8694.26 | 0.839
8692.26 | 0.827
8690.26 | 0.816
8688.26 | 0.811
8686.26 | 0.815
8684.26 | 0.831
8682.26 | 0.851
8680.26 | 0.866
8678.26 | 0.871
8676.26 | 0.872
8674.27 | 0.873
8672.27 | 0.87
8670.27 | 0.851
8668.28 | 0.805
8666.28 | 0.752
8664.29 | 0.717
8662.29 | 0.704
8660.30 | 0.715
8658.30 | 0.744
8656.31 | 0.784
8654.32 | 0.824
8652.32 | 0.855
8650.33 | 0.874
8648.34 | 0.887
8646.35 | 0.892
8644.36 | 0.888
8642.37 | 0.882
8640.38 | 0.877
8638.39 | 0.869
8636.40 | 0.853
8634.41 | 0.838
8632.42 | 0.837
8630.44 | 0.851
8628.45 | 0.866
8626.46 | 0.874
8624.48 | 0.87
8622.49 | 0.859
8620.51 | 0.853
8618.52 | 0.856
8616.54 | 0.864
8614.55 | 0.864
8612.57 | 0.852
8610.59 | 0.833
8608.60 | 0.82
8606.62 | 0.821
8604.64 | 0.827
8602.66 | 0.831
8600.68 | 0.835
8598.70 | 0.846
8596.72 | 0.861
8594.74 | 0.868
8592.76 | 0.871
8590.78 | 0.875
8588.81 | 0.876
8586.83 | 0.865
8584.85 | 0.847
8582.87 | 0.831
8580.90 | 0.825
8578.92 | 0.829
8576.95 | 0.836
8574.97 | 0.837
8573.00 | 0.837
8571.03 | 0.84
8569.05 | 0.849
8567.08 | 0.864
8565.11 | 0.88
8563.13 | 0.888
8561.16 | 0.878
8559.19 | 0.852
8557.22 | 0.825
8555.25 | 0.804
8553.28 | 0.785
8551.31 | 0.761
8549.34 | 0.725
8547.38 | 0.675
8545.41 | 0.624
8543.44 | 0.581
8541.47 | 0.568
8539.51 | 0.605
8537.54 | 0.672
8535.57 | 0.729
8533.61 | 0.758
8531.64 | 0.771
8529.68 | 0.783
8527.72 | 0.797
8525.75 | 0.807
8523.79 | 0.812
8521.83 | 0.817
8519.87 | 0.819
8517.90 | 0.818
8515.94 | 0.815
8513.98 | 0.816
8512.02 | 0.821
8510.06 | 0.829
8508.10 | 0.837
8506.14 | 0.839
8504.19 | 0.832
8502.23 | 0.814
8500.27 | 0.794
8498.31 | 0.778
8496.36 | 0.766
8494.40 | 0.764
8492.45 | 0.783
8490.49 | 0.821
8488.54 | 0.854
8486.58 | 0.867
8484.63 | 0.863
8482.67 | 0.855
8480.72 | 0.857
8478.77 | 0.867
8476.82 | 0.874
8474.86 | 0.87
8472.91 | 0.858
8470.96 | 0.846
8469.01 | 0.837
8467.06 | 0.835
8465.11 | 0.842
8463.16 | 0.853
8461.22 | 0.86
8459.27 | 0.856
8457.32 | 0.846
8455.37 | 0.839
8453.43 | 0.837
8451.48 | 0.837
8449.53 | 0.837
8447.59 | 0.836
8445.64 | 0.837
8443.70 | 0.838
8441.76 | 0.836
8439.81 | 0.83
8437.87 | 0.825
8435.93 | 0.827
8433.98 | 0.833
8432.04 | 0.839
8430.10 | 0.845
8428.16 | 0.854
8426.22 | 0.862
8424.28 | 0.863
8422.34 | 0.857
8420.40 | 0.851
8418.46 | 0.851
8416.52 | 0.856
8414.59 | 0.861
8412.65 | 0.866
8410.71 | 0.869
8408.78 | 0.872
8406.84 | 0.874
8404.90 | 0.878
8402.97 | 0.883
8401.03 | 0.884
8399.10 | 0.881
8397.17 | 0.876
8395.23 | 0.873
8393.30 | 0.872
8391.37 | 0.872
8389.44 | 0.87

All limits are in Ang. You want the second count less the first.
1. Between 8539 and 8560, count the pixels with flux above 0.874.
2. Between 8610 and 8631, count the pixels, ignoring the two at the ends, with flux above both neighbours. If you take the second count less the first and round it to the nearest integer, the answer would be 1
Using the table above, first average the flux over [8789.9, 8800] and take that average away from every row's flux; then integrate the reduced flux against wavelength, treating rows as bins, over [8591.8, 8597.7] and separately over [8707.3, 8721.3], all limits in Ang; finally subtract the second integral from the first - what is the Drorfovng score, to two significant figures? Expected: 0.43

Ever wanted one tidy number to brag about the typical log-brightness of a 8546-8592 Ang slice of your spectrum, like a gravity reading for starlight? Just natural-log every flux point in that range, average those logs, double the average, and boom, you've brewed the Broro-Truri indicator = -0.38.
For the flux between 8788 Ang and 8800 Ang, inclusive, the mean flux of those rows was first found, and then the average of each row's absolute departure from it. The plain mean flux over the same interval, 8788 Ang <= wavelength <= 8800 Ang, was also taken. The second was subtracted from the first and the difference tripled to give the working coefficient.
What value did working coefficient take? -2.68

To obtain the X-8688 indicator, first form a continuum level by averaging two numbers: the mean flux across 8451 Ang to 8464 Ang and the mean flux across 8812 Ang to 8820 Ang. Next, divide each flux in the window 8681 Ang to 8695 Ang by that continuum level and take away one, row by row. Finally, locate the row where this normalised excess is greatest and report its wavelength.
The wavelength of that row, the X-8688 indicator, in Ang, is 8682.26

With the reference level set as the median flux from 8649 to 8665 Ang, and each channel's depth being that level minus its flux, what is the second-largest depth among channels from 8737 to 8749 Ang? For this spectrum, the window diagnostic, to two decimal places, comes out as -0.12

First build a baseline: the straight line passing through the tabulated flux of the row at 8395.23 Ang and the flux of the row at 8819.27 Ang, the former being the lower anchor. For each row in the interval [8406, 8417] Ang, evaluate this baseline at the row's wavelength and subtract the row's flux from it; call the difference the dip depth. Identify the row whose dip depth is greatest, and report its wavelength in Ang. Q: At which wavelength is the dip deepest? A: 8416.52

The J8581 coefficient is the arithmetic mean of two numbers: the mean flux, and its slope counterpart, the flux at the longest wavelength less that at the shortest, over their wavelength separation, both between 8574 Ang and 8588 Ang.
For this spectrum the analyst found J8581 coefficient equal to 0.420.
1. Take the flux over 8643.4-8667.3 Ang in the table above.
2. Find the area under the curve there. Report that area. 19.2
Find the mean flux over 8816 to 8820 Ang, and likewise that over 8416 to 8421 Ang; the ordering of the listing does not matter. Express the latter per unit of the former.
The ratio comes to 0.98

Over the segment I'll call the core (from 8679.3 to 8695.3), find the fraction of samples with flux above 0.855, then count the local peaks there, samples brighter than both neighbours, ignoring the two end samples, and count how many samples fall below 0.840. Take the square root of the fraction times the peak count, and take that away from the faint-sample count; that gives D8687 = 6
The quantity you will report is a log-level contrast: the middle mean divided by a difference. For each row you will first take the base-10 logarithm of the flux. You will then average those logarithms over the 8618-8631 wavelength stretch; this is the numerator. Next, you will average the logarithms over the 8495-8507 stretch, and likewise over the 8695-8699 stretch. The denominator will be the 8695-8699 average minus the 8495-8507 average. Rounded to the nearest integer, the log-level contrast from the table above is -3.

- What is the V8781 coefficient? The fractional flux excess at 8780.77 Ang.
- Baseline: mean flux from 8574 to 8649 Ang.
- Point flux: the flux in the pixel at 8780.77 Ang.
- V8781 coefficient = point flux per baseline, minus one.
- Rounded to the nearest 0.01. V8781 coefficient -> 0.03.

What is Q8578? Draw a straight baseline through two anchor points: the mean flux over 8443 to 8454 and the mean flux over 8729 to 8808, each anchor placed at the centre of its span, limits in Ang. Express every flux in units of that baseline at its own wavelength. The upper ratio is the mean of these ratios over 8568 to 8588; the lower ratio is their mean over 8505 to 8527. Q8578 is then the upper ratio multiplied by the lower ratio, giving 0.95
